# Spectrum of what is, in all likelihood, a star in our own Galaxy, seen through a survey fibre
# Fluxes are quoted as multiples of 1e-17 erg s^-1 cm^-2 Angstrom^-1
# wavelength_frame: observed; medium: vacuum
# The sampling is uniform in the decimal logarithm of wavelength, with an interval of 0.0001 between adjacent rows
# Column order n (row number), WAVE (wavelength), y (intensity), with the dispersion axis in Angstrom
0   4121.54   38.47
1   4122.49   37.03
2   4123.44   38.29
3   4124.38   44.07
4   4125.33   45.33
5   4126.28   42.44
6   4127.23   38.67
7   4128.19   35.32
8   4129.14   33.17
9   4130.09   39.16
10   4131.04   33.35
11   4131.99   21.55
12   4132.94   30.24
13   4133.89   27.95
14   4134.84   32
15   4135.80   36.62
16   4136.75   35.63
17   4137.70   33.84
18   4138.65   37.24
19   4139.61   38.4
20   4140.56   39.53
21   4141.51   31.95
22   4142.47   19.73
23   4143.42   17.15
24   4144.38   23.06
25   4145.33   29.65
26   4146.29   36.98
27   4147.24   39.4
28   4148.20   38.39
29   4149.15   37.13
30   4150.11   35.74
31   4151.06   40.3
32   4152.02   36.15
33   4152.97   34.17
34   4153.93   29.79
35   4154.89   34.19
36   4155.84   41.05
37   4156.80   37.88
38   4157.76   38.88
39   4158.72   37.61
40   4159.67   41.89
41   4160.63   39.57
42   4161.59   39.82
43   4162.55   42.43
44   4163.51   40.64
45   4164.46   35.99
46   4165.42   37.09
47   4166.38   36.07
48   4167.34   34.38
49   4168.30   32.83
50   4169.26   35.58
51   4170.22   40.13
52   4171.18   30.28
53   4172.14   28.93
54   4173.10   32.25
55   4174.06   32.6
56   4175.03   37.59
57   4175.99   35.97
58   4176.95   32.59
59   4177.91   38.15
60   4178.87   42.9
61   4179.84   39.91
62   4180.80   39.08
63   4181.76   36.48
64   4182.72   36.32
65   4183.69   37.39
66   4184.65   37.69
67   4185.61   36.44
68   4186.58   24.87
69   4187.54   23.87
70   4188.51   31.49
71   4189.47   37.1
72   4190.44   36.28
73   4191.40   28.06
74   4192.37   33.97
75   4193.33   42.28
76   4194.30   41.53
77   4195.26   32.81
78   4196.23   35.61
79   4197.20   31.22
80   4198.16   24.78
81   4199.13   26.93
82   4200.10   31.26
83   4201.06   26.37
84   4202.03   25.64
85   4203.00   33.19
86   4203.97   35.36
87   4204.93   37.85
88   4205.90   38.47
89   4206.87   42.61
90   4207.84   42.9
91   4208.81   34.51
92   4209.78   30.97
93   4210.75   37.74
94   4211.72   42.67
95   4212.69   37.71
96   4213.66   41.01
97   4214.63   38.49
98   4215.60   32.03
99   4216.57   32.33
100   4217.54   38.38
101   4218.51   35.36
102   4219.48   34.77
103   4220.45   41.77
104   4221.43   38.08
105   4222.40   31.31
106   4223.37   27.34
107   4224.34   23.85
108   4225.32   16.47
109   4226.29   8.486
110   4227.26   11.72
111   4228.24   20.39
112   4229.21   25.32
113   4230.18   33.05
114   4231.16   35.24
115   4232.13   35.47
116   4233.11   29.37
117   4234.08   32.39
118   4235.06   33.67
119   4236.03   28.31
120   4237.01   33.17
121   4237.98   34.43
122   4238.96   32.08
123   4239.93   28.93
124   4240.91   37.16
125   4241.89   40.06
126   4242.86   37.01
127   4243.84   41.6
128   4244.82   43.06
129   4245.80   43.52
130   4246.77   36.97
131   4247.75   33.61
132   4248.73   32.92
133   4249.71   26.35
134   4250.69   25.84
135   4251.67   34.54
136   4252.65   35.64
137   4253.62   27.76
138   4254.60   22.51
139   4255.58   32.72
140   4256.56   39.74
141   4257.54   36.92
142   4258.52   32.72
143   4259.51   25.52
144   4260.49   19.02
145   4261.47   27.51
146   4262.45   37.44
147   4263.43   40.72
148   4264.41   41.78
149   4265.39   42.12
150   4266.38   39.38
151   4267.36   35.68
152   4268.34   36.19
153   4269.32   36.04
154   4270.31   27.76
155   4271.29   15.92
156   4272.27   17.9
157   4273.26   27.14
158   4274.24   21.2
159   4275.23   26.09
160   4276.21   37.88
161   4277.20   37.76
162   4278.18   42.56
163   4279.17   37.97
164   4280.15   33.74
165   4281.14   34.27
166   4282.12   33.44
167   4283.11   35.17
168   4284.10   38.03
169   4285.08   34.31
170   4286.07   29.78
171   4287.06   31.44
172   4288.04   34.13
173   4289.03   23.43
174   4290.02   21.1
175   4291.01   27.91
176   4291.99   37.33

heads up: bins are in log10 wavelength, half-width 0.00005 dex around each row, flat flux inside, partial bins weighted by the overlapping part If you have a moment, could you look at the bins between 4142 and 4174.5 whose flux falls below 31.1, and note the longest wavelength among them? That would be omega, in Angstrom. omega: 4172.14 Angstrom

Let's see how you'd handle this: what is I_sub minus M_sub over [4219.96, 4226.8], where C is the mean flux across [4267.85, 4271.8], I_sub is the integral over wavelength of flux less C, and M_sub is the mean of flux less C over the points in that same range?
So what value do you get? -13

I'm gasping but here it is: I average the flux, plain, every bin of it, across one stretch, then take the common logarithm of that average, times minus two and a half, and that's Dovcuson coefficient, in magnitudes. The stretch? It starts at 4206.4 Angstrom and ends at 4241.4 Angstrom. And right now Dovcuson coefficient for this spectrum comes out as -3.77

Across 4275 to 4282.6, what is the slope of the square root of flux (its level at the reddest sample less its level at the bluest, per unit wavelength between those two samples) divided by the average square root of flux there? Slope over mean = 0.02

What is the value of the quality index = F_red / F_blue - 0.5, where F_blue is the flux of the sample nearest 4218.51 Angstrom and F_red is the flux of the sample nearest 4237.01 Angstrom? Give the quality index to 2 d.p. 0.44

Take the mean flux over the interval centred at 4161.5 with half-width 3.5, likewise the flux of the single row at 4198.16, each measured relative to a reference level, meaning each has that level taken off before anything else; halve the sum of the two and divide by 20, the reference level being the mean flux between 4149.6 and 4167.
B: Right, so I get -0.275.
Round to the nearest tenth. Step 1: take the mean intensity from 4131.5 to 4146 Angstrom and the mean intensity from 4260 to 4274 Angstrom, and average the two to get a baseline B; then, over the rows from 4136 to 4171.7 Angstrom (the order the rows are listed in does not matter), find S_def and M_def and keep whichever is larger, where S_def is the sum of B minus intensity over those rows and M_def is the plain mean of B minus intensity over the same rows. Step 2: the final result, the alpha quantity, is -4.4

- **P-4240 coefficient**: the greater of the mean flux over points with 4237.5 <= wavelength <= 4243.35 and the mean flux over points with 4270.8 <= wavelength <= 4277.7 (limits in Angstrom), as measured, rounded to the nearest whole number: 35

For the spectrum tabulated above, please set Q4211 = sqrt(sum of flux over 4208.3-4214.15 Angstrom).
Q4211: 15.0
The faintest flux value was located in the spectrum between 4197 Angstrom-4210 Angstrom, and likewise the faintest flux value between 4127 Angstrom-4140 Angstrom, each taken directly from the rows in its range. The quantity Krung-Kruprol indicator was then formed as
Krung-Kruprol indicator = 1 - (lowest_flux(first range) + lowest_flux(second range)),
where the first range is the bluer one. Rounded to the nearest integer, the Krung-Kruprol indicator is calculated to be -45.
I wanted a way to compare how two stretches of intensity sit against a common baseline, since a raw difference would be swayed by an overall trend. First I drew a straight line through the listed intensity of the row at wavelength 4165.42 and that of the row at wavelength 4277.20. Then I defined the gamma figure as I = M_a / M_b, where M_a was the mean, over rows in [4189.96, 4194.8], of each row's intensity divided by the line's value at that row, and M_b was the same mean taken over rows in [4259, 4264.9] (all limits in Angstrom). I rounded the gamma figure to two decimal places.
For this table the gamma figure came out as 1.15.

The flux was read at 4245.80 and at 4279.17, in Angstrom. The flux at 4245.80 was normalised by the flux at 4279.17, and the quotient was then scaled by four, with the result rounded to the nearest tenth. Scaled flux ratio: 4.6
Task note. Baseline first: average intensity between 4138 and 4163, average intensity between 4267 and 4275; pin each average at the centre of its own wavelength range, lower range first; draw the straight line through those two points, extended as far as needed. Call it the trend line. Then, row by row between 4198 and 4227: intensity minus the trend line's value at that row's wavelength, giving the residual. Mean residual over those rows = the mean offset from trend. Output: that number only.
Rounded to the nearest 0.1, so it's 1.8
